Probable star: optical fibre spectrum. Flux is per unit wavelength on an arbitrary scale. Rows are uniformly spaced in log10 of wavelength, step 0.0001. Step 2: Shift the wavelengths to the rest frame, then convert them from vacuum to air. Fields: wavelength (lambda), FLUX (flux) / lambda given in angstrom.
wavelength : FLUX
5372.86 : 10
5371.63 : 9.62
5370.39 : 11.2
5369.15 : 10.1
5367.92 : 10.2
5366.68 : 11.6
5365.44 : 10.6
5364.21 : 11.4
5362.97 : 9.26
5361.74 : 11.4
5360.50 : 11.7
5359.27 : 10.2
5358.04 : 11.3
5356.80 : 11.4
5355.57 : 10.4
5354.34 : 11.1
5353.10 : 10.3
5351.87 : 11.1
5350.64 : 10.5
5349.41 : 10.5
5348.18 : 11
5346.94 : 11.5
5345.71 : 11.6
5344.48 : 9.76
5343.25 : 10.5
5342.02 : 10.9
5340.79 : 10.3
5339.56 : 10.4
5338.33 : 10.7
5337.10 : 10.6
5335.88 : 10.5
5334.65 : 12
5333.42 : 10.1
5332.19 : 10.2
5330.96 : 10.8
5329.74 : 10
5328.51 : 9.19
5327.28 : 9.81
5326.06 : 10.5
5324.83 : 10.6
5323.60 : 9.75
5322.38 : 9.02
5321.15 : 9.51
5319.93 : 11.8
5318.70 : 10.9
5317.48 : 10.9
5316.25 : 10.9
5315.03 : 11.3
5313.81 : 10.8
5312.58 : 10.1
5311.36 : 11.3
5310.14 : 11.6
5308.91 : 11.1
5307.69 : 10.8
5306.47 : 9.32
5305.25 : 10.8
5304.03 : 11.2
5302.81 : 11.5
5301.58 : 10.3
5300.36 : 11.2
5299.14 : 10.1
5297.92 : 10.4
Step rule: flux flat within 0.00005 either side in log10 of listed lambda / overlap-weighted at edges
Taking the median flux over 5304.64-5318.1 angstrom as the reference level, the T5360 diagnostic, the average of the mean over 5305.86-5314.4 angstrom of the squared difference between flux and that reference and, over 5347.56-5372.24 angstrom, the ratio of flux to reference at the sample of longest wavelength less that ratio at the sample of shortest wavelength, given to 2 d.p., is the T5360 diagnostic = 0.21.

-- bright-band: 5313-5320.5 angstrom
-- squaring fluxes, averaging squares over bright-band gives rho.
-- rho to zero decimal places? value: 123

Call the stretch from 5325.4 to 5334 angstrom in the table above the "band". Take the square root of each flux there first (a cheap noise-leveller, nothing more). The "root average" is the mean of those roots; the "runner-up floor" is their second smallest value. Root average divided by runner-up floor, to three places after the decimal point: 1.014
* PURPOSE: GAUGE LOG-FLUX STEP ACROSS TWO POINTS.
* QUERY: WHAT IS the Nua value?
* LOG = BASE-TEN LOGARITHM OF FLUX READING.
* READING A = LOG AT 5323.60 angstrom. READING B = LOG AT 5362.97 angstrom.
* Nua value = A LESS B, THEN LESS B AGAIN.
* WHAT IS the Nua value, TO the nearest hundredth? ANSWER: -0.94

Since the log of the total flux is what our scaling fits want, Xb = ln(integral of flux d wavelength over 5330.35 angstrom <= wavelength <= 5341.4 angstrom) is 4.8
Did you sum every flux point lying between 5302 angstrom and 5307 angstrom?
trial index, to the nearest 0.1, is 42.8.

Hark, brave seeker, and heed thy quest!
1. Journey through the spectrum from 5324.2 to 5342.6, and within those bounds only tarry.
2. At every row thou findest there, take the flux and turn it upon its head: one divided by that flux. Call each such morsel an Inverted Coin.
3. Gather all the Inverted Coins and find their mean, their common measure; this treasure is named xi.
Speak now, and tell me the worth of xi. 0.0961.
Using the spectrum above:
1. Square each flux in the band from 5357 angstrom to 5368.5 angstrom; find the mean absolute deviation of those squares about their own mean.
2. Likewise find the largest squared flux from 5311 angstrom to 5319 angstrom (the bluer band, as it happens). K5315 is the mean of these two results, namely 71.3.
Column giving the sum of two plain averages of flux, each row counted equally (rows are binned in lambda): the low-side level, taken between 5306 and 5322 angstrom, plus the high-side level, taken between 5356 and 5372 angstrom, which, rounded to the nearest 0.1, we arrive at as 21.6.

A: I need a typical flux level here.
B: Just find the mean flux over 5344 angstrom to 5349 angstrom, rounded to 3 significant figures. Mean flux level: 11.0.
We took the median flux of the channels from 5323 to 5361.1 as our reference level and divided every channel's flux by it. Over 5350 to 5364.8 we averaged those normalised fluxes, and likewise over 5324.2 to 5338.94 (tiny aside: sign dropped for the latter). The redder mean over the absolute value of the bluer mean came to 1.04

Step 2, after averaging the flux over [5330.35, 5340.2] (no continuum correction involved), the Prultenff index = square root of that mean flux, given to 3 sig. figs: 3.27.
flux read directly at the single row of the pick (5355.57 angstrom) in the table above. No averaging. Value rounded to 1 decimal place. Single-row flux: 10.4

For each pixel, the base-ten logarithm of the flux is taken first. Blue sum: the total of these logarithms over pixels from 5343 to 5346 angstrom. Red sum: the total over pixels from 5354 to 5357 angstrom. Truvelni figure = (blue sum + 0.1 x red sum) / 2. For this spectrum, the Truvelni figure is 1.69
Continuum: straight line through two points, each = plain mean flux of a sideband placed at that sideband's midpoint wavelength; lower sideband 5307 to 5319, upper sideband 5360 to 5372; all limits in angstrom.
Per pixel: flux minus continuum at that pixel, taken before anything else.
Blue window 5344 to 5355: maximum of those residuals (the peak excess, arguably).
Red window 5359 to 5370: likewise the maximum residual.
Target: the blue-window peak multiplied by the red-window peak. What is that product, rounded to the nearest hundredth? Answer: 0.76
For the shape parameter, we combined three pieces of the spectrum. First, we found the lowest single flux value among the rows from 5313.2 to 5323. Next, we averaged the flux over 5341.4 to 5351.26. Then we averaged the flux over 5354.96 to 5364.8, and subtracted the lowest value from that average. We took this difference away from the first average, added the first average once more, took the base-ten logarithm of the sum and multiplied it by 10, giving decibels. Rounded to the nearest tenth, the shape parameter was 12.9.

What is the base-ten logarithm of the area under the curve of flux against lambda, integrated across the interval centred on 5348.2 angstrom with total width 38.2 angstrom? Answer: 2.6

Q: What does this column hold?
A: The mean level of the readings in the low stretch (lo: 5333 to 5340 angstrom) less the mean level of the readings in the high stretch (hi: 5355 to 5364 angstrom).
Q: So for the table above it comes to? -0.09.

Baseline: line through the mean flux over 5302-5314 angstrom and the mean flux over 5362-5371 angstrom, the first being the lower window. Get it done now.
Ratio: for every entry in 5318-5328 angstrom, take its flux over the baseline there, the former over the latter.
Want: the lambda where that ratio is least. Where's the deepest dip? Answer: 5322.38 angstrom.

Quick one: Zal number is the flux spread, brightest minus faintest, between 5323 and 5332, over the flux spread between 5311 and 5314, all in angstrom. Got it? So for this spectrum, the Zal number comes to 1.3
